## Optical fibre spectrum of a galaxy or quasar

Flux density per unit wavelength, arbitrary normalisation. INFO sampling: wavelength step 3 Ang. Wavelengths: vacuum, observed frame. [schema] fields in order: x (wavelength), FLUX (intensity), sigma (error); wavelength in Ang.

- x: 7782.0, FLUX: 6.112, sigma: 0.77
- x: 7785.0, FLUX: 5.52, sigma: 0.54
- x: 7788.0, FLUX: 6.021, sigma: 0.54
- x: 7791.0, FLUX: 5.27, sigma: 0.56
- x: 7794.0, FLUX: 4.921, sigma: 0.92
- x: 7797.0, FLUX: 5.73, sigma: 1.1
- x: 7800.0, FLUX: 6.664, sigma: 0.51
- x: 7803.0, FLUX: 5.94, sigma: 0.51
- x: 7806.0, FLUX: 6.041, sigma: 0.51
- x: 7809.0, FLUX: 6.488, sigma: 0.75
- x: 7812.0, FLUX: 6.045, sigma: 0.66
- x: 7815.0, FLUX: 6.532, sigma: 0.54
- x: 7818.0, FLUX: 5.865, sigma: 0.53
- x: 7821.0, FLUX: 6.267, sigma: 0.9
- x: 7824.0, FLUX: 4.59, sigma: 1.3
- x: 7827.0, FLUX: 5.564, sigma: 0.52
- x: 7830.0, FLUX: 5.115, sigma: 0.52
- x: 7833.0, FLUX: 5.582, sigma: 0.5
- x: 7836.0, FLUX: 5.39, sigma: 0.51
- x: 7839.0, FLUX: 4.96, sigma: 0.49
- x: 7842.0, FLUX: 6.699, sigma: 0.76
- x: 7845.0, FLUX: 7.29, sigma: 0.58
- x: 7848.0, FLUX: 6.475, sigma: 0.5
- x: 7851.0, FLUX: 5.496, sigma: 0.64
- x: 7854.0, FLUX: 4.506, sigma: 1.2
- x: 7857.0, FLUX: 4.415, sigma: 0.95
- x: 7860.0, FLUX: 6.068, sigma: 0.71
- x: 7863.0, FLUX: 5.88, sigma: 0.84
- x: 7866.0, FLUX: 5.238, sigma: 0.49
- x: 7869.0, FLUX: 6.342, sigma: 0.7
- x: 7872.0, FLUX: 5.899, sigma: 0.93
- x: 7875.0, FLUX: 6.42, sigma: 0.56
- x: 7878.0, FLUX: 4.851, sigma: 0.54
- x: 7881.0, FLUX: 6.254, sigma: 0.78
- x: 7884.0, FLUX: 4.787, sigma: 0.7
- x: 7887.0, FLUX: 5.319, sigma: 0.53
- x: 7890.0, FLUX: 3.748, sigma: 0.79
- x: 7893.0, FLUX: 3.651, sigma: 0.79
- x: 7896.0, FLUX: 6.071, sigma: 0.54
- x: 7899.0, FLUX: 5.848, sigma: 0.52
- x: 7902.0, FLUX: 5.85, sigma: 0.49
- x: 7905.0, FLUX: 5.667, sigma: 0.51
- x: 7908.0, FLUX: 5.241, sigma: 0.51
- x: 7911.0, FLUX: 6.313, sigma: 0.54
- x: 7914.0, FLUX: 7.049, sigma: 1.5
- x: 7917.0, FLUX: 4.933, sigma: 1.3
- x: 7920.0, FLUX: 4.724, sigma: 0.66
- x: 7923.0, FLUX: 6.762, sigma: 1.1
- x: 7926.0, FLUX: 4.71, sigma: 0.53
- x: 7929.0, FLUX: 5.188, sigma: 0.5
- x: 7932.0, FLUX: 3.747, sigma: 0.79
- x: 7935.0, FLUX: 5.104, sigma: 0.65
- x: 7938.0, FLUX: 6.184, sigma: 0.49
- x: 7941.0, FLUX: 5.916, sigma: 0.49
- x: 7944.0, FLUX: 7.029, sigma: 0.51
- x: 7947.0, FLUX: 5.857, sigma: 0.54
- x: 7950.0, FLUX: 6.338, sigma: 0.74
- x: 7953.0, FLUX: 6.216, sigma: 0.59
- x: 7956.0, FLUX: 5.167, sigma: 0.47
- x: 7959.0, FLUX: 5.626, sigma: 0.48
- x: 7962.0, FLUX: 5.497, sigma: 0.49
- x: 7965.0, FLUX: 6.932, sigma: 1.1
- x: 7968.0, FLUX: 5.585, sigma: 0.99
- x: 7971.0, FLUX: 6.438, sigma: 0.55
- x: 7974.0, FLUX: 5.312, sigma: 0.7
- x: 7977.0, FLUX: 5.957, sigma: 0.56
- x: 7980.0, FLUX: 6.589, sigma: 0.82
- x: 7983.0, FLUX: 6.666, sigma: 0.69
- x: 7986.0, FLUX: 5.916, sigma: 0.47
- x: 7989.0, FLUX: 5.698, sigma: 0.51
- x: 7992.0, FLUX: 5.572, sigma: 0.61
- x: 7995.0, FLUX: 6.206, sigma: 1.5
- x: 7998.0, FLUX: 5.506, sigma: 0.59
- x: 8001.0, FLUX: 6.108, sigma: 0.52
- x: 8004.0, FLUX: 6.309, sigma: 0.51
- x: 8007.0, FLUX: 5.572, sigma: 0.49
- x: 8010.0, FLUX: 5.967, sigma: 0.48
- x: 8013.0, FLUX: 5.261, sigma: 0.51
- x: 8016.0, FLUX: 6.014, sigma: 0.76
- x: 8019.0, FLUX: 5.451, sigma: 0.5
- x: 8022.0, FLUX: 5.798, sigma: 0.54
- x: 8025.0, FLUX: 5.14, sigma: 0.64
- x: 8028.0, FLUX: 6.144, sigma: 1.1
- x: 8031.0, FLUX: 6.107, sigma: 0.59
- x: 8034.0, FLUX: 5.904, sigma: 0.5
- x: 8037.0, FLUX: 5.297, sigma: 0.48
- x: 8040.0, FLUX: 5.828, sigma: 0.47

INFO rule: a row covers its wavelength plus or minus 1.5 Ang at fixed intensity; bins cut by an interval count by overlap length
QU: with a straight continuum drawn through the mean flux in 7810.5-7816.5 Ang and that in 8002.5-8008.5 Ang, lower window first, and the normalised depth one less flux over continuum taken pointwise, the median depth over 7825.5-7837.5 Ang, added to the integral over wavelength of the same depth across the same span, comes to 1.7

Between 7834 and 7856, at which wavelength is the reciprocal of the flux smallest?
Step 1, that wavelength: 7845.0 Ang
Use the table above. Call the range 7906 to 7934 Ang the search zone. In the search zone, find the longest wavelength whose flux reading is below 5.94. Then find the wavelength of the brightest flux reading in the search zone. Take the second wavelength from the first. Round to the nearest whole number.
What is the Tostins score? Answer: 18 Ang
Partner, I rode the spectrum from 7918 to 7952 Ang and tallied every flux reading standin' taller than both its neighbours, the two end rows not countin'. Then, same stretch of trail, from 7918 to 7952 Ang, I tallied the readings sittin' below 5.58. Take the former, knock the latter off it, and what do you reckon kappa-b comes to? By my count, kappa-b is -1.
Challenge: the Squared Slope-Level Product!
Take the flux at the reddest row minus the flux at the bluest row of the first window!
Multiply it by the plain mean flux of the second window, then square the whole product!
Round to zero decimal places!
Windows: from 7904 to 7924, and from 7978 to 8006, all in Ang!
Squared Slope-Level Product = 44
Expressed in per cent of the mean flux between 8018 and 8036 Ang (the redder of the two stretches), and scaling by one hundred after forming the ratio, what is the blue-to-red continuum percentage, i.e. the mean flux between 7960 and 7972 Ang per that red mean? 106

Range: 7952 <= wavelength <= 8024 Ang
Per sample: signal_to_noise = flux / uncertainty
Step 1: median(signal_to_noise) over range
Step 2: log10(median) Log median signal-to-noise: 1.03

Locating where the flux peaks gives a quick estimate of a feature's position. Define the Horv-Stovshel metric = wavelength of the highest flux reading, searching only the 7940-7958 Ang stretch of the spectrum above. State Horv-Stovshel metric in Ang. 7944.0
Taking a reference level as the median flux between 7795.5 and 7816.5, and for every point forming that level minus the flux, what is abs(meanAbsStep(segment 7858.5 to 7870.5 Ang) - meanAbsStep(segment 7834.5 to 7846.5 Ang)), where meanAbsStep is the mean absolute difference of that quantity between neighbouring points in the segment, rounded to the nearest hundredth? 0.28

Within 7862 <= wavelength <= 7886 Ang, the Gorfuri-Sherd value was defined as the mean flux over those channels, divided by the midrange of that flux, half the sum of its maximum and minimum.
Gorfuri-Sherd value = 1.02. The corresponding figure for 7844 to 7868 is 0.97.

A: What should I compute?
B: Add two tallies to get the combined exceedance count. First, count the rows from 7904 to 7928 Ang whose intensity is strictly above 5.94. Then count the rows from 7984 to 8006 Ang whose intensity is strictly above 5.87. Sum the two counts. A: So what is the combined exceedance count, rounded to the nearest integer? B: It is 7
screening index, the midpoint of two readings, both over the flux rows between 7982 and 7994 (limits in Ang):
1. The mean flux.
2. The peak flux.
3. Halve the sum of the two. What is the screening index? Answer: 6.3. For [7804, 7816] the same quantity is 6.4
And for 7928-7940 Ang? 5.6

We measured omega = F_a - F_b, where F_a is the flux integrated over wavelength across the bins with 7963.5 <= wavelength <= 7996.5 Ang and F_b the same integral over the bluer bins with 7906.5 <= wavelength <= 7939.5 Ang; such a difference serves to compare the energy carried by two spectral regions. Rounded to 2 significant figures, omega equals 21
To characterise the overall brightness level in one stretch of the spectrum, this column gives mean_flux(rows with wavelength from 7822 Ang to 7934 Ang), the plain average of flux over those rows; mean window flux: 5.48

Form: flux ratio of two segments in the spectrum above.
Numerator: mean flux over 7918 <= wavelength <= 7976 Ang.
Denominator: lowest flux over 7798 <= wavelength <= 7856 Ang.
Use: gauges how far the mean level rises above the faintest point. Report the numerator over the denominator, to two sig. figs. 1.3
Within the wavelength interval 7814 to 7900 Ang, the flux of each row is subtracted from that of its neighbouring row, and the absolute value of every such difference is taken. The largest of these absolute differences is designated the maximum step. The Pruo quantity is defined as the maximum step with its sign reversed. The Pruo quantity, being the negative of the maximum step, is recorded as -2.42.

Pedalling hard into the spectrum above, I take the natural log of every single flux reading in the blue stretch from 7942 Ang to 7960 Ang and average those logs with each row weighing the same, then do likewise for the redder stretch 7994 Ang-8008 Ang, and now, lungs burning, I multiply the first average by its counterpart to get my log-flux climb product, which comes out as 3.2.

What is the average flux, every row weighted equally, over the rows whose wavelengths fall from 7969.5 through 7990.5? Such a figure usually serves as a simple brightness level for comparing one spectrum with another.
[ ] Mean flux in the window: 6.08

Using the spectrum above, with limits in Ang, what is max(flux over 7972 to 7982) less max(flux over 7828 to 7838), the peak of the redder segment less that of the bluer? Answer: 1.0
